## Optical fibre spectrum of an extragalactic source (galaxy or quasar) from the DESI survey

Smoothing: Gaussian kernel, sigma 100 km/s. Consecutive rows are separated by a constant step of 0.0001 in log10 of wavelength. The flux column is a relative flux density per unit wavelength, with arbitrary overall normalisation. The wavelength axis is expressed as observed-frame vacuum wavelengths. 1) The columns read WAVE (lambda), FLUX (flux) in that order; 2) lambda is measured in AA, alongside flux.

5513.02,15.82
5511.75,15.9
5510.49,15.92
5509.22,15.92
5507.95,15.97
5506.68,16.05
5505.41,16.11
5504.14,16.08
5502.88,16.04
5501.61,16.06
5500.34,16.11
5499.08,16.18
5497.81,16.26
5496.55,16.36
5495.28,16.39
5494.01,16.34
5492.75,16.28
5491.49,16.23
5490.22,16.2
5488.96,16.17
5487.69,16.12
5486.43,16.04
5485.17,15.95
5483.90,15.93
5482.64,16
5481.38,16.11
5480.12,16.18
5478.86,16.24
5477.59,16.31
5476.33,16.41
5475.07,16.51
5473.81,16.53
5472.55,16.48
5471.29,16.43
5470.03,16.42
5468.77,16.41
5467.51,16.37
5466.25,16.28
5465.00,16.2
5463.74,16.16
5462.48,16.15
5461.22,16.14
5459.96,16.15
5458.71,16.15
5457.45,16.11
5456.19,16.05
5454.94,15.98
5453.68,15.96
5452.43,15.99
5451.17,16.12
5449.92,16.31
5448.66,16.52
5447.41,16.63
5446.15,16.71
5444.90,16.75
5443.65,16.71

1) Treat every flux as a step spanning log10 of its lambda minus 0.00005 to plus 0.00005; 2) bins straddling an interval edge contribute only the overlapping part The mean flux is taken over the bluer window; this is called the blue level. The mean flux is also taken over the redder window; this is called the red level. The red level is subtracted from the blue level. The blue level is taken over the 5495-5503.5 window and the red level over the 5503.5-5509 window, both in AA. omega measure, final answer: 0.15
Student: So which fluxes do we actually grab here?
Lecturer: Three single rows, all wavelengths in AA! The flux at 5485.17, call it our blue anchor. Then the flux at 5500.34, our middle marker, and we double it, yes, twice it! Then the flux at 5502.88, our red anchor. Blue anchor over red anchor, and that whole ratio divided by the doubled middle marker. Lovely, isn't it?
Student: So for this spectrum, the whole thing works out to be 0.0309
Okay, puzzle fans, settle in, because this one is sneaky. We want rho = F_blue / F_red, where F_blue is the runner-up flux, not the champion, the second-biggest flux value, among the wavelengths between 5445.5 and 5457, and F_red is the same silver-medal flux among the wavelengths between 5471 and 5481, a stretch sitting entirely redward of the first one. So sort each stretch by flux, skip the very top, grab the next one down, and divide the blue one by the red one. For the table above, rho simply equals 1.007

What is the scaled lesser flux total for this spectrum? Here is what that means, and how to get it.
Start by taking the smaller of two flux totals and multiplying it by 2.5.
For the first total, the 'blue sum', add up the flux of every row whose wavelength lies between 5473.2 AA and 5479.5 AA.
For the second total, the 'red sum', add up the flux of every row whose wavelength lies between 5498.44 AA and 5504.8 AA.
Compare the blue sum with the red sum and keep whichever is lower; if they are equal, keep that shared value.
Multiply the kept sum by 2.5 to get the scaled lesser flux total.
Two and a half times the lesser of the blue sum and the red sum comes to 201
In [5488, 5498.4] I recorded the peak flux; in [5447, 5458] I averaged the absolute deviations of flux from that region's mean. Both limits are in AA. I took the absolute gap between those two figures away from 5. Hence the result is -11.19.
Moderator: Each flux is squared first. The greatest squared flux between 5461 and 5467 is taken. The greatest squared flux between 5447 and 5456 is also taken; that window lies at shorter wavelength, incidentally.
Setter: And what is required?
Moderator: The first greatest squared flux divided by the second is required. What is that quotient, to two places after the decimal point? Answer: 0.96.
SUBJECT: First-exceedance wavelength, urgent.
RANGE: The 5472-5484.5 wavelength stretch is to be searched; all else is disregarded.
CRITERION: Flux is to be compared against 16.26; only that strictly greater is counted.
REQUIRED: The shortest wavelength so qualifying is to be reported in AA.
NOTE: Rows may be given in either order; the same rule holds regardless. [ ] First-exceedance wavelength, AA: 5472.55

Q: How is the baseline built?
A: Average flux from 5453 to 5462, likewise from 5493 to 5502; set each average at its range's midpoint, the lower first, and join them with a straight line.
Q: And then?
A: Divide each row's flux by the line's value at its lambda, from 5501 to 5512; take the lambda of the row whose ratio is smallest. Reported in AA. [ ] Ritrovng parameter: 5511.75 AA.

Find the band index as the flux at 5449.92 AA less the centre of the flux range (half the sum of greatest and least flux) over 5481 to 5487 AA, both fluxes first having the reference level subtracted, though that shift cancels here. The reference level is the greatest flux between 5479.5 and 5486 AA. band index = 0.29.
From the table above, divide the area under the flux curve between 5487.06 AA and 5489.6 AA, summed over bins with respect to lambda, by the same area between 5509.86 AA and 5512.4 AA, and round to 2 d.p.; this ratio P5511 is 1.01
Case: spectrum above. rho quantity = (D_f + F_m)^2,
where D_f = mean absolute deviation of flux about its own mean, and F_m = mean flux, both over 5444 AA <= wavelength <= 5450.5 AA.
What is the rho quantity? 280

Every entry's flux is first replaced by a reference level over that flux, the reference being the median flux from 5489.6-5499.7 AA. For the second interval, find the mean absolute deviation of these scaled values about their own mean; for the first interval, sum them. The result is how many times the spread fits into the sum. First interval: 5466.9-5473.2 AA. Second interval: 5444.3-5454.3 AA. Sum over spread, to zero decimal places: 292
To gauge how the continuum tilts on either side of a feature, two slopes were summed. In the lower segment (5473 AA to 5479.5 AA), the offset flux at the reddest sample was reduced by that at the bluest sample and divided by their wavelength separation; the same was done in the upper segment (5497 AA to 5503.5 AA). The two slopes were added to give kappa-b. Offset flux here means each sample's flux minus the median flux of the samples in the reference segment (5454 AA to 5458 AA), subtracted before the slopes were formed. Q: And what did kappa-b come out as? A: -0.101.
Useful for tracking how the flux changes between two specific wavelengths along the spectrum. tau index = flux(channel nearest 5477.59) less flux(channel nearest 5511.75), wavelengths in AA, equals 0.41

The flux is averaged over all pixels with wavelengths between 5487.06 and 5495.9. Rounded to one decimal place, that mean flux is 16.2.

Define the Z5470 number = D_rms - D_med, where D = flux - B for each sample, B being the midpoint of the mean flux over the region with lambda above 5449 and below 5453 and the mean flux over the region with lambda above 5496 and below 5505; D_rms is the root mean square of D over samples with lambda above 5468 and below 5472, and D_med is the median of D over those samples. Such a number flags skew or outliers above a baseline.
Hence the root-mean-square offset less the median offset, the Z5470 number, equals 0.00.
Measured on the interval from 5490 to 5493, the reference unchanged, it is 0.01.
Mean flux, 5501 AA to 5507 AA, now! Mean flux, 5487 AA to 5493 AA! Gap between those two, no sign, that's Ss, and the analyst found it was 0.13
